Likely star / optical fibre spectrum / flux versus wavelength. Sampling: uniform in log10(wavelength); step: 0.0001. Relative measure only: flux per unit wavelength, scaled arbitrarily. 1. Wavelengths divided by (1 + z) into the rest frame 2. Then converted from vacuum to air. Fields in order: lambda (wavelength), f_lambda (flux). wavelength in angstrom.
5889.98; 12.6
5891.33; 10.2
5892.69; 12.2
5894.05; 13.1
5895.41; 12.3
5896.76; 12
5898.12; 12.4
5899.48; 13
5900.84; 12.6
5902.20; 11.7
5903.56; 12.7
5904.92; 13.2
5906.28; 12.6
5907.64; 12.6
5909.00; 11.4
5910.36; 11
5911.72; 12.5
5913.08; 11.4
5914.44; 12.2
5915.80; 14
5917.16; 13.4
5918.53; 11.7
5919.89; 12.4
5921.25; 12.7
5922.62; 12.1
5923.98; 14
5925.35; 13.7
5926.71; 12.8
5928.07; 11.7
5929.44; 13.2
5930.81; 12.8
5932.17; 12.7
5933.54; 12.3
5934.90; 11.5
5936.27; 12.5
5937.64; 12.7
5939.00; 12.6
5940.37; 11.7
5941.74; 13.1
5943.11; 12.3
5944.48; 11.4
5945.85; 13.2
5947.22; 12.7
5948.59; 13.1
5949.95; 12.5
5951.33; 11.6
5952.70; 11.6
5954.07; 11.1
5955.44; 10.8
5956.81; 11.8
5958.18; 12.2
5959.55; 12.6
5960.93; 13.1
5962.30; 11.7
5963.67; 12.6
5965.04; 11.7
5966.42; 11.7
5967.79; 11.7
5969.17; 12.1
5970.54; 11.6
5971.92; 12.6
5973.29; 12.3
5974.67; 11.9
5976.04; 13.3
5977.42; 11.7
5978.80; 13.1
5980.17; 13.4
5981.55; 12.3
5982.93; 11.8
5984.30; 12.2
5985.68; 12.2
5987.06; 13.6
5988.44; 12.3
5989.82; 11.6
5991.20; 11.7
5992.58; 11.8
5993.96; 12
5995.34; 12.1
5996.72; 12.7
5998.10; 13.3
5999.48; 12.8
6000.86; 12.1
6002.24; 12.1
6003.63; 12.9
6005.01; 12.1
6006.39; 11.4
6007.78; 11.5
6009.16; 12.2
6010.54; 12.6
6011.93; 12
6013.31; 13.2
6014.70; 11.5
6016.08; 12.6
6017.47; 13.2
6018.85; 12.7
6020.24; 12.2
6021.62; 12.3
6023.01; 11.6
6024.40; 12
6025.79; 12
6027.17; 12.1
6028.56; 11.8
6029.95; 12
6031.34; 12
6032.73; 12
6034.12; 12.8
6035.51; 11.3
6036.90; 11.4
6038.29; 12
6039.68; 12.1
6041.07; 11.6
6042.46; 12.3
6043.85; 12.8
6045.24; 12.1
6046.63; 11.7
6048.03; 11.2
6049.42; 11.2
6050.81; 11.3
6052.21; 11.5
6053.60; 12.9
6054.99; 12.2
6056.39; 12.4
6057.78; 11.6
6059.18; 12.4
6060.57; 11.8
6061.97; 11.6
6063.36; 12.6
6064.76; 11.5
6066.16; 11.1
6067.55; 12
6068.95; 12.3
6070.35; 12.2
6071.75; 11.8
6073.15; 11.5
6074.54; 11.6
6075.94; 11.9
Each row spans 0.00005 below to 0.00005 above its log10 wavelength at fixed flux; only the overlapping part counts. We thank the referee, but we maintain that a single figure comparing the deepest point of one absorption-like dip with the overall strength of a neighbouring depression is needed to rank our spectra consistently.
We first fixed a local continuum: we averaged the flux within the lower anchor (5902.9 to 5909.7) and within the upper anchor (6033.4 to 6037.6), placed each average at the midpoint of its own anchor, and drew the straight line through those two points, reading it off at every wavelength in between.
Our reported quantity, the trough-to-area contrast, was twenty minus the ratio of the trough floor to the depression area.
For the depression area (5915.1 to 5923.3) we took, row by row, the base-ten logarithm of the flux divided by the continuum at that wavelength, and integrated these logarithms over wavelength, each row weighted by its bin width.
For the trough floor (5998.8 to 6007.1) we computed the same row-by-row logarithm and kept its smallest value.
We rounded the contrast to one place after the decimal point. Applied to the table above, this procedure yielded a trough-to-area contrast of 20.3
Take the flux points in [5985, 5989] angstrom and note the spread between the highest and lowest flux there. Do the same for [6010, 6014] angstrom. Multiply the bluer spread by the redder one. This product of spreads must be 1.7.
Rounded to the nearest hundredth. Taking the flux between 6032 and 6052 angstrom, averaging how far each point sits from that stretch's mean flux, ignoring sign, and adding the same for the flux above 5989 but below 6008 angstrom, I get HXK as 0.90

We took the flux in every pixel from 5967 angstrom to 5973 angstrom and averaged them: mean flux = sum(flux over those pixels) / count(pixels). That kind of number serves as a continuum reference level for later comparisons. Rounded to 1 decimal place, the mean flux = 12.0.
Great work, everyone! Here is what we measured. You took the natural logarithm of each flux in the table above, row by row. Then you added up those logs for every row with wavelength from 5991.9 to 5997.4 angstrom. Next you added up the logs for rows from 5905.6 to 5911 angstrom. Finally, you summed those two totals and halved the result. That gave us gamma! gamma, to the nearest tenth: 9.9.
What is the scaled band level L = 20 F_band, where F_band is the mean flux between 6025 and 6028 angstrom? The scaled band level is 241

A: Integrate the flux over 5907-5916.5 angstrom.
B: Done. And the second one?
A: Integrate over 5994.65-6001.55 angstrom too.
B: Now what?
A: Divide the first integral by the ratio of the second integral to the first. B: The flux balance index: 154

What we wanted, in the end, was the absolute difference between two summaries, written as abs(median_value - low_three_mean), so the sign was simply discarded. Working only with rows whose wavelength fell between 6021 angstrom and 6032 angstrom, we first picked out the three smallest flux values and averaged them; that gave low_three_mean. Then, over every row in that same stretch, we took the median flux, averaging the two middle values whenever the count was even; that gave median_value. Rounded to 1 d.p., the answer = 0.2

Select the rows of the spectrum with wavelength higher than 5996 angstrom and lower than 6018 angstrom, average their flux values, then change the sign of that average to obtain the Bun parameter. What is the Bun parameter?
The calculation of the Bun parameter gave -12.4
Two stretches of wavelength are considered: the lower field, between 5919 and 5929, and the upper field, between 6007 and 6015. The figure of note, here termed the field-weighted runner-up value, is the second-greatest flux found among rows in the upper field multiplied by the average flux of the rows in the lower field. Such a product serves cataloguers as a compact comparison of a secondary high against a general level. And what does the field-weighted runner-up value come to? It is 161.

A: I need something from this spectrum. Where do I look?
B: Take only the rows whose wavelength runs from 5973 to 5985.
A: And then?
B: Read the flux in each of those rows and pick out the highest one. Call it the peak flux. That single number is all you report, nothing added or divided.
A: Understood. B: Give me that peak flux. 13.4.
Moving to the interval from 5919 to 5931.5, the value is 14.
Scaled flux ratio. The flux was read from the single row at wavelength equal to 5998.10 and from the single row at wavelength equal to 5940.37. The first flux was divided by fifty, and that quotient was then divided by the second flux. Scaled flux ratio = 0.0227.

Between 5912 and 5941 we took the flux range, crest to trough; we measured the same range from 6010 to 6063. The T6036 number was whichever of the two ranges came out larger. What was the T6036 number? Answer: 2.6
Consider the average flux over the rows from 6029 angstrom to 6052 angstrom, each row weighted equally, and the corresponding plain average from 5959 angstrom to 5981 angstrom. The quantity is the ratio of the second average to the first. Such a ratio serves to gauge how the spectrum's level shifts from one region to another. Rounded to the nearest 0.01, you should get 1.04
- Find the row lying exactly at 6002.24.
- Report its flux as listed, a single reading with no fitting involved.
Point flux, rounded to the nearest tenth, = 12.1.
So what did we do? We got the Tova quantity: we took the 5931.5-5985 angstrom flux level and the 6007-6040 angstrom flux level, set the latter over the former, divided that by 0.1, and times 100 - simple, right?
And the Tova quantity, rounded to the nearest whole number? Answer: 992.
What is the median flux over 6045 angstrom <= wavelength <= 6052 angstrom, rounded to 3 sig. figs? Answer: 11.3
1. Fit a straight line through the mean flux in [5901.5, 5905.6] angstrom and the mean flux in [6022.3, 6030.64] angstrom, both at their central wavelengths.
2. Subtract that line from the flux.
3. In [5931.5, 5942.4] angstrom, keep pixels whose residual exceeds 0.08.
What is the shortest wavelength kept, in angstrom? 5932.17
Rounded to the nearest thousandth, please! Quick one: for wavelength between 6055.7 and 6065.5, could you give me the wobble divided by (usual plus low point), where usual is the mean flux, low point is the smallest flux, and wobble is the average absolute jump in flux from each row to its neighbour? 0.032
